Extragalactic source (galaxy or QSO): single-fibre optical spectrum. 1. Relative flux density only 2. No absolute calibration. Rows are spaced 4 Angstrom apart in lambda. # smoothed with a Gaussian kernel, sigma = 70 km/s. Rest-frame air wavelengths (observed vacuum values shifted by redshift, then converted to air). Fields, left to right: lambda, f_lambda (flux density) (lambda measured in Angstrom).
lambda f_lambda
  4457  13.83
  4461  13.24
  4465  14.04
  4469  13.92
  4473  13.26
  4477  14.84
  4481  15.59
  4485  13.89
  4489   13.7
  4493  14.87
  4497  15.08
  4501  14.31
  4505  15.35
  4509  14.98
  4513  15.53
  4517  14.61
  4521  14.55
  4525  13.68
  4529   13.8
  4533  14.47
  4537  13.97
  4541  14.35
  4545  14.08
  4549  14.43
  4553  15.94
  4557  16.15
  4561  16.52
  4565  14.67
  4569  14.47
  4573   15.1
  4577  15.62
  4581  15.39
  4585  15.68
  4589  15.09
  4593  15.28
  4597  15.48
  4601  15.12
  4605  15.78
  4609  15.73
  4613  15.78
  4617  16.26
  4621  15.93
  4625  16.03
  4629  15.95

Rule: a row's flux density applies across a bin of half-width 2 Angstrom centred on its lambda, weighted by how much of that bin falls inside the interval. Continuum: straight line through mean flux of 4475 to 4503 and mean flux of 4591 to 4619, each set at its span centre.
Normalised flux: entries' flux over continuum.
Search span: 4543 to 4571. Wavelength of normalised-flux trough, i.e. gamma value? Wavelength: 4545 Angstrom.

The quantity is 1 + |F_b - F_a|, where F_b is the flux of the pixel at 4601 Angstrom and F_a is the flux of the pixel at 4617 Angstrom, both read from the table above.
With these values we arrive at 2.1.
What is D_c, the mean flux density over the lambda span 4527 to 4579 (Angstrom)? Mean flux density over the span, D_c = 14.9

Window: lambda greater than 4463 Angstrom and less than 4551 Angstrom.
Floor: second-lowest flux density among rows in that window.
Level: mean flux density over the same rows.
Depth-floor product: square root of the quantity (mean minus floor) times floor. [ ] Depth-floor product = 3.19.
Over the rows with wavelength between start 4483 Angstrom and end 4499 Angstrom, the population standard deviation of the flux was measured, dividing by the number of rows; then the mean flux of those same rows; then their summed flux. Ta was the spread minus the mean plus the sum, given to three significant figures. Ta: 43.8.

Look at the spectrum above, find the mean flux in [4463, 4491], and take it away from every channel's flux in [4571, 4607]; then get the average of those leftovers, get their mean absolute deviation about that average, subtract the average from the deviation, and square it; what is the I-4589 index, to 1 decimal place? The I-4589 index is 1.0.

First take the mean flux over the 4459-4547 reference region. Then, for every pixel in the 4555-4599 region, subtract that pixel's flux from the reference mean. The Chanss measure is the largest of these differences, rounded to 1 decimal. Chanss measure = -0.1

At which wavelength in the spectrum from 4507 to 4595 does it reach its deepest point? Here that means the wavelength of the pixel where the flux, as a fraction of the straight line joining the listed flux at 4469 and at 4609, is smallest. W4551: 4525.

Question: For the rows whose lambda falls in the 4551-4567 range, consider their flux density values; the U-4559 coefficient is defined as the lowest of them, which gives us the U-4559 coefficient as 14.67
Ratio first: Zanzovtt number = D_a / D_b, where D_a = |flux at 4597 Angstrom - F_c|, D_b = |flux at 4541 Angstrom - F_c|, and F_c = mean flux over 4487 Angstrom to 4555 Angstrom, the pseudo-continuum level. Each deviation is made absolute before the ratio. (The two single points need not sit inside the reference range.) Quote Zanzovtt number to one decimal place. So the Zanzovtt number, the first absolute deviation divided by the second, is 4.1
